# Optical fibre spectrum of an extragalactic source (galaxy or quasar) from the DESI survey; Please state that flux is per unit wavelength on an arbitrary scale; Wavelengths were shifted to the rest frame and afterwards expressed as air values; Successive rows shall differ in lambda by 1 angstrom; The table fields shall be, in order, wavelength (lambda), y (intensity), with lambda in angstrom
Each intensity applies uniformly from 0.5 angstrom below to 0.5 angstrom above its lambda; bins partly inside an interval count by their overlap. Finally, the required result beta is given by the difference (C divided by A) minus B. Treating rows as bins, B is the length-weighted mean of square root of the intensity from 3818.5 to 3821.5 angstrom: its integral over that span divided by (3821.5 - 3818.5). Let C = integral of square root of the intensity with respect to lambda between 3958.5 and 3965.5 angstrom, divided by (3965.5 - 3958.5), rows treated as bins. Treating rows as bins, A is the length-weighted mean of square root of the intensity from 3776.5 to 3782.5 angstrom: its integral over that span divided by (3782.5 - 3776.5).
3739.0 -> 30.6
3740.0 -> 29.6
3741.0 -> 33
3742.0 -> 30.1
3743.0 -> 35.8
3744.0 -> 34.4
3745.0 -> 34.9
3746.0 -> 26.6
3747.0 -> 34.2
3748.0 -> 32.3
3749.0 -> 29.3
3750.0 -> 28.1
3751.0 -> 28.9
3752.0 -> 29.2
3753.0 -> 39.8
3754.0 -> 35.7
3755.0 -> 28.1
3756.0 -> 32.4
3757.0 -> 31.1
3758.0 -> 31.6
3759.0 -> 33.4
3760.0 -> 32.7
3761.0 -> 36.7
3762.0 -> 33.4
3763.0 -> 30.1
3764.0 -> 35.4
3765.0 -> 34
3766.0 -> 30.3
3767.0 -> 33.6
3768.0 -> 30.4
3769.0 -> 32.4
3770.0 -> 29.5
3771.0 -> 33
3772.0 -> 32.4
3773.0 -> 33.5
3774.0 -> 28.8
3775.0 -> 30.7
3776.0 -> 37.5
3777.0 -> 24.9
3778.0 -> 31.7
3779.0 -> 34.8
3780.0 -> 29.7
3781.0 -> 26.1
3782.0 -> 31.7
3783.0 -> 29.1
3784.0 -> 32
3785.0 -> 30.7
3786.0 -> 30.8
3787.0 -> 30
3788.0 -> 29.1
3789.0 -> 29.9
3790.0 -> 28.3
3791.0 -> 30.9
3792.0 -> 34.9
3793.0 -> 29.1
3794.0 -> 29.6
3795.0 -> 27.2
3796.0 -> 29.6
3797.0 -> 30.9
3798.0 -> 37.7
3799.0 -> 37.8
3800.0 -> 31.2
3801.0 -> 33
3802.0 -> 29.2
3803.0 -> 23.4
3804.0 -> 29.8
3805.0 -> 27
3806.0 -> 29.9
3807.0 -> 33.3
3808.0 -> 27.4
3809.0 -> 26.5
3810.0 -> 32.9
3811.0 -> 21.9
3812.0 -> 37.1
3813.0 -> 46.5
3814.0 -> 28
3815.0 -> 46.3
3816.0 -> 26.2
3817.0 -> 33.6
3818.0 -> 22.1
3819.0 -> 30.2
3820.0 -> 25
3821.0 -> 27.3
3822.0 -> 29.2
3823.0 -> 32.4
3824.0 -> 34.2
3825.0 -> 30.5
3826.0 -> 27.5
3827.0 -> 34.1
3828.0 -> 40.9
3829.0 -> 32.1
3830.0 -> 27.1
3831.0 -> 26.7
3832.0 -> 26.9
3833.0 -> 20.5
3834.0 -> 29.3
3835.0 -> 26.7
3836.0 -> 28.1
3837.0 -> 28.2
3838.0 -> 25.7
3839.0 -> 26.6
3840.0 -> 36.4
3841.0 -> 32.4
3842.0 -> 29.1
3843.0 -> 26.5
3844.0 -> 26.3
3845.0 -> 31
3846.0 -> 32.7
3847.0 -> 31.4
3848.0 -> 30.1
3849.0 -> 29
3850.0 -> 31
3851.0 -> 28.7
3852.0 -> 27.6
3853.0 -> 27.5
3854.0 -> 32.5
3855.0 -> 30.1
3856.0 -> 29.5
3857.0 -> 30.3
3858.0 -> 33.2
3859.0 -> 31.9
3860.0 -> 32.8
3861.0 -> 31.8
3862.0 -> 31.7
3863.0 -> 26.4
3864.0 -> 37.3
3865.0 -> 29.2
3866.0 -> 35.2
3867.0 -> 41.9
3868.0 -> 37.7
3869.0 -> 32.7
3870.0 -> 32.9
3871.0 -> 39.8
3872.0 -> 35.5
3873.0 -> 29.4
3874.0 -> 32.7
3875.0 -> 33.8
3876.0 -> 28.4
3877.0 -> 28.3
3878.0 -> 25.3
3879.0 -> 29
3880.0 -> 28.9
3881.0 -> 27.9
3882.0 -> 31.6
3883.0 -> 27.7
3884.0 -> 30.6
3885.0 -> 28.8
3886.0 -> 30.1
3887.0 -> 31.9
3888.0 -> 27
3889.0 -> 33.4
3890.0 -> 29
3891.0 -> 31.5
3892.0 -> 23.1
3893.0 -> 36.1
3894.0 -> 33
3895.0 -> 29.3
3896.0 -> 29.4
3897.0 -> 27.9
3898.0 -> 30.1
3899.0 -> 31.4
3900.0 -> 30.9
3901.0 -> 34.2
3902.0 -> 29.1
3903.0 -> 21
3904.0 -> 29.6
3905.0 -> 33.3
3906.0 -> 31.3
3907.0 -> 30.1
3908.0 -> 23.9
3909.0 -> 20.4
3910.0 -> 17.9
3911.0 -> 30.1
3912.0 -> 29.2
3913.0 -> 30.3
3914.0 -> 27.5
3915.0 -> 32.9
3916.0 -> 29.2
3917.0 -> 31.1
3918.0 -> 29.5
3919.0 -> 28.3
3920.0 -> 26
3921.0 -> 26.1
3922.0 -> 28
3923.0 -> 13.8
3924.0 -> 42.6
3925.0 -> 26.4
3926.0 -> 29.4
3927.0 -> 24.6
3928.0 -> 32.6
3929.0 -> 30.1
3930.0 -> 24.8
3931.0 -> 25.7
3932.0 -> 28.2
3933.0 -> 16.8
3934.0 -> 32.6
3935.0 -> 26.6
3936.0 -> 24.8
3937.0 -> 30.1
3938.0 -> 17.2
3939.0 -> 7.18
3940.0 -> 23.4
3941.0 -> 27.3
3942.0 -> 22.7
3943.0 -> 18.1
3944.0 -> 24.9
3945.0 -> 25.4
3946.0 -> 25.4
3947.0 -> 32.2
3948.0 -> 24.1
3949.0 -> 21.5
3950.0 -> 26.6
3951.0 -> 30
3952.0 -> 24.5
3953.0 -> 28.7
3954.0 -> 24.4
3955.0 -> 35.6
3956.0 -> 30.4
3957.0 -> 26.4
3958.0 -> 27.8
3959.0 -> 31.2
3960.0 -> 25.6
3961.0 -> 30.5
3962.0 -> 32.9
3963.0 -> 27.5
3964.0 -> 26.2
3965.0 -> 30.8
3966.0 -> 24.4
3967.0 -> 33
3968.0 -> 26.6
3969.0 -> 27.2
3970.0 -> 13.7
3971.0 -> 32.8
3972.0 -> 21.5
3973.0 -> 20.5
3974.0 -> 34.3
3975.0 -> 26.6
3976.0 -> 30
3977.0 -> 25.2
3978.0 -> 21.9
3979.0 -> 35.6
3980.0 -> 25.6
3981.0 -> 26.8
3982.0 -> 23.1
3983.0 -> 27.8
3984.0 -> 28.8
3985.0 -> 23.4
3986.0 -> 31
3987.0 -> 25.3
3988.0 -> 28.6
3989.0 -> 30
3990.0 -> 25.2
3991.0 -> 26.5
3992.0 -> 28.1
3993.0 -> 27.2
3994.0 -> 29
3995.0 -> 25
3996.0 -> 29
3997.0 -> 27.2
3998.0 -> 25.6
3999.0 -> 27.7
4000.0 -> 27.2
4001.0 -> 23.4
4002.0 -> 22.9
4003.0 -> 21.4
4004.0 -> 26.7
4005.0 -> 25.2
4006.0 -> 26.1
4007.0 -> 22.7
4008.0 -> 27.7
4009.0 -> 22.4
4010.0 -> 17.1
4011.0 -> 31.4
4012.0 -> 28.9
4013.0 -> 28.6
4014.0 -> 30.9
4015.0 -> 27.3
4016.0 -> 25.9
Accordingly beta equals -4.2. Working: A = 5.5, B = 5.24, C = 5.4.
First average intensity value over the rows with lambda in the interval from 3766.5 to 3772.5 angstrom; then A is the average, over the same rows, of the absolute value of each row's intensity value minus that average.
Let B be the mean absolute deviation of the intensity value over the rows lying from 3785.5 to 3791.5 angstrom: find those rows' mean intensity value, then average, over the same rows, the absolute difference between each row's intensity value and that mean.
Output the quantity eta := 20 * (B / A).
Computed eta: 12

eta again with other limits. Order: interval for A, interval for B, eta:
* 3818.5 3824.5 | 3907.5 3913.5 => 36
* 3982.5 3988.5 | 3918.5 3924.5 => 53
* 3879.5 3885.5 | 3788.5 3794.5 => 26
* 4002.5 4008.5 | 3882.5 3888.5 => 16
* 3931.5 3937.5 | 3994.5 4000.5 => 6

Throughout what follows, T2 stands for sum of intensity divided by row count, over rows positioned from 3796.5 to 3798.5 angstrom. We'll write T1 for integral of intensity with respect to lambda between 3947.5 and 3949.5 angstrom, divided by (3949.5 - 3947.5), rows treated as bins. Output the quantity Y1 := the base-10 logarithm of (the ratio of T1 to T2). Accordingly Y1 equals -0.18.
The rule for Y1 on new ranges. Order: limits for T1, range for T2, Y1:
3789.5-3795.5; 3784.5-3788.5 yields 0.00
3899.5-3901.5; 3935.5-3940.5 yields 0.20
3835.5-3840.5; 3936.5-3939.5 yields 0.20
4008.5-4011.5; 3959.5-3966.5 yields -0.08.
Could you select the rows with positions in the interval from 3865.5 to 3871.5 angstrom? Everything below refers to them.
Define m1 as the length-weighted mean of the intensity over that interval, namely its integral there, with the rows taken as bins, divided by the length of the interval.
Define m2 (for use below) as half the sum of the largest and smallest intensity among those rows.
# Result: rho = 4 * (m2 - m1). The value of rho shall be 2.4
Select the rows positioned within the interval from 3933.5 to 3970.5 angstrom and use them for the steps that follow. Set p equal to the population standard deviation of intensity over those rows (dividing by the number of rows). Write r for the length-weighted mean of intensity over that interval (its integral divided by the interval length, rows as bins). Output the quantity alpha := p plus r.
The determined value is 31.6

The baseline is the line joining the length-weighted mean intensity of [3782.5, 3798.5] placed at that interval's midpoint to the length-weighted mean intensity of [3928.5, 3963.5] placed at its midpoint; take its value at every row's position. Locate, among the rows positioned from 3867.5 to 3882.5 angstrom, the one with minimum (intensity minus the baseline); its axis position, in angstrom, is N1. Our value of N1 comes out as 3878.0 angstrom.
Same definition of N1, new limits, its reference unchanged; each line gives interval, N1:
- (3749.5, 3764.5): 3750.0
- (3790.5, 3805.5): 3803.0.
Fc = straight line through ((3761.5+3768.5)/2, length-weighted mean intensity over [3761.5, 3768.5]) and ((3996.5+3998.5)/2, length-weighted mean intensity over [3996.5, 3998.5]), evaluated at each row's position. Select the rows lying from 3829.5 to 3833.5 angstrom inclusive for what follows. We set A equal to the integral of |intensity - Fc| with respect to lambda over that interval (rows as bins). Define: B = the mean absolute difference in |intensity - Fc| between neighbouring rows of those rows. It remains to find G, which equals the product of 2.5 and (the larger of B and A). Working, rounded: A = 22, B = 2.3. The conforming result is 54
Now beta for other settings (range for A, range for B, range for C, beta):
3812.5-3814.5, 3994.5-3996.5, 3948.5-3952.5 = -4.4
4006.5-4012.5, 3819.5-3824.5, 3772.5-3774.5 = -4.3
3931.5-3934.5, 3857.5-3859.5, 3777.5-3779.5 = -4.6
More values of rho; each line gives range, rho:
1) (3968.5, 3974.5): -4.0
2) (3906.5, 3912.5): -5.1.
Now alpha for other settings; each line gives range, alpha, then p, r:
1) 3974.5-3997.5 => 30.1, 2.9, 27.3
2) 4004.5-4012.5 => 29.4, 4.2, 25.2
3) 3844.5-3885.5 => 34.8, 3.5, 31.3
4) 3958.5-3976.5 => 32.6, 5.1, 27.5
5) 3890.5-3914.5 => 33.2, 4.4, 28.8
